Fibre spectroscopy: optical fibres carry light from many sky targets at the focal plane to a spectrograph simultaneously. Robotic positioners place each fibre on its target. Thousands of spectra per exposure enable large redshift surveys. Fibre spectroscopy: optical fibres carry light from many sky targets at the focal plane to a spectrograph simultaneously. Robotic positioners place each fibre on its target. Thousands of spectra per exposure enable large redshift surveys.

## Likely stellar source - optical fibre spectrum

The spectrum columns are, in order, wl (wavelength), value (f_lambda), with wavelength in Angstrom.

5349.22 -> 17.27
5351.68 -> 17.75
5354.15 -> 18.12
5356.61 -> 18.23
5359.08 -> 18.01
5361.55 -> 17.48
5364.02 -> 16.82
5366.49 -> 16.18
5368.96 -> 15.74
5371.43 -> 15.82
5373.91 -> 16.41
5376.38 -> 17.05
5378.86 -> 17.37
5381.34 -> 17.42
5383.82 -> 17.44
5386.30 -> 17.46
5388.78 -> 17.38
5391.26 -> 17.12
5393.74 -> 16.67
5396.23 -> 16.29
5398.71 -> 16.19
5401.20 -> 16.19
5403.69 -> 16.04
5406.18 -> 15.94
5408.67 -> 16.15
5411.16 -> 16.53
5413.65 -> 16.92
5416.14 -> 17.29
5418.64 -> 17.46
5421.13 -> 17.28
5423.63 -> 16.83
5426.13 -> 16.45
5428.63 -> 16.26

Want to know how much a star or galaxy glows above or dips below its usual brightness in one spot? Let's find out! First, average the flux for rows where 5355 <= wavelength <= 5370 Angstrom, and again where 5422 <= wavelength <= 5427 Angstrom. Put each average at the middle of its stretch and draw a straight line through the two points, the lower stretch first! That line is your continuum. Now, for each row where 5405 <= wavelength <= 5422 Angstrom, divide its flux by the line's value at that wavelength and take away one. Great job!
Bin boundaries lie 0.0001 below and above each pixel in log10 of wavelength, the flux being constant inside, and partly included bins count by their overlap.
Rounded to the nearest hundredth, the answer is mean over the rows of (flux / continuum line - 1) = 0.00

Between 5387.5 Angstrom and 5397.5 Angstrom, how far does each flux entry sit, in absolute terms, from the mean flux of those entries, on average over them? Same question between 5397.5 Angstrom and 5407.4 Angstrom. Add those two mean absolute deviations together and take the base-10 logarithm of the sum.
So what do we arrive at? -0.31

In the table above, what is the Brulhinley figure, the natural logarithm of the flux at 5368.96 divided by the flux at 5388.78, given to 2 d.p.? -0.10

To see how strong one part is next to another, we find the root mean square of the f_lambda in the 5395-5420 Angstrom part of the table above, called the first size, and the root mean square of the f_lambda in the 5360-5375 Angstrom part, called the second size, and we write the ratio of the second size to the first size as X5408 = 0.99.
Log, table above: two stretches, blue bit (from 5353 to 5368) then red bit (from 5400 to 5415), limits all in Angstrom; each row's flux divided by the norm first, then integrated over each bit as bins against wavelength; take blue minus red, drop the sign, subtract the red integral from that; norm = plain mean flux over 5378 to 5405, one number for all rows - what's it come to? -13.5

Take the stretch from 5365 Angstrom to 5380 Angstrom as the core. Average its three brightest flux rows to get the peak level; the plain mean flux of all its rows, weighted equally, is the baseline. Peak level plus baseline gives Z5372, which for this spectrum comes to 33.4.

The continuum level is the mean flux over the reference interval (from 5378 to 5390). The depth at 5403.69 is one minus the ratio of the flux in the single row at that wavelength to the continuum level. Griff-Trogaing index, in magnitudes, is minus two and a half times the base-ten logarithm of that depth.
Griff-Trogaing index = 2.76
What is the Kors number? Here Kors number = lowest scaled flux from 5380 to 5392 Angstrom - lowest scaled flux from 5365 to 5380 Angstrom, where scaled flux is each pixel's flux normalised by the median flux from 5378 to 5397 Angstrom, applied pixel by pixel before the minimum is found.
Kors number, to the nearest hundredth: 0.08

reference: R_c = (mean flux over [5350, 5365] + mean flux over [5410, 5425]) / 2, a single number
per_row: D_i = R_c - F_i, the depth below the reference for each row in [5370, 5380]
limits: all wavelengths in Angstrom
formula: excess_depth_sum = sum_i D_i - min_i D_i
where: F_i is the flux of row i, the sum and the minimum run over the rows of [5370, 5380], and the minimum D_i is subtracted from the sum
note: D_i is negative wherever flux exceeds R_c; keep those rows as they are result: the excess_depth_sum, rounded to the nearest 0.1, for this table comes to 2.9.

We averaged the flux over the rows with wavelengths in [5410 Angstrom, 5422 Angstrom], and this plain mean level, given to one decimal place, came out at 17.1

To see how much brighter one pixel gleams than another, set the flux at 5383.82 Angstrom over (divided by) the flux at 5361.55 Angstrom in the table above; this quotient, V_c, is 1.00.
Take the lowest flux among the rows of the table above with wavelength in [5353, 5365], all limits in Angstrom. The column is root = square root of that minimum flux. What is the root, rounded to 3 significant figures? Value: 4.10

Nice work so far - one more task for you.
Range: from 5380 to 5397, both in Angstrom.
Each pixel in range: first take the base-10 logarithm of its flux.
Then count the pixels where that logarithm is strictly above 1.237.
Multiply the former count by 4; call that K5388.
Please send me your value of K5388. 16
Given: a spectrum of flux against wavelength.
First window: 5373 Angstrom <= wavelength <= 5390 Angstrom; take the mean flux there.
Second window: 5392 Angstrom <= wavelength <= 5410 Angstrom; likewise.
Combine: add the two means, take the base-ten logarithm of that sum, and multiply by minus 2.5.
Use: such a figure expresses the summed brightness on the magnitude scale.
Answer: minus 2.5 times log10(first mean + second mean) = -3.81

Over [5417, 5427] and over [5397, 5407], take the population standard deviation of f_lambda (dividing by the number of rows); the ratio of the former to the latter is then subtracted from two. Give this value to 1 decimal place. -1.7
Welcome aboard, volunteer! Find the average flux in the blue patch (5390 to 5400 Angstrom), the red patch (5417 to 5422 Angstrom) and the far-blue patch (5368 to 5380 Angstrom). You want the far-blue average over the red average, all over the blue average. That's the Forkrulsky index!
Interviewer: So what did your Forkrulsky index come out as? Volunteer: 0.0573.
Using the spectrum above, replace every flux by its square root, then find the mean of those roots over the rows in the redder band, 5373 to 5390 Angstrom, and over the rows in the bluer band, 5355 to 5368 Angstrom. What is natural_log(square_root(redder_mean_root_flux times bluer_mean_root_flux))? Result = 1.42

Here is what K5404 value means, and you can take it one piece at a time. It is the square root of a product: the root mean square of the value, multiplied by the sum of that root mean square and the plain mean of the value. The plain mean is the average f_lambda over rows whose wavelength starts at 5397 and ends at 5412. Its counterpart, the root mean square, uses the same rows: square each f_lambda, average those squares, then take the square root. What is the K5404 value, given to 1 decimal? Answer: 22.9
